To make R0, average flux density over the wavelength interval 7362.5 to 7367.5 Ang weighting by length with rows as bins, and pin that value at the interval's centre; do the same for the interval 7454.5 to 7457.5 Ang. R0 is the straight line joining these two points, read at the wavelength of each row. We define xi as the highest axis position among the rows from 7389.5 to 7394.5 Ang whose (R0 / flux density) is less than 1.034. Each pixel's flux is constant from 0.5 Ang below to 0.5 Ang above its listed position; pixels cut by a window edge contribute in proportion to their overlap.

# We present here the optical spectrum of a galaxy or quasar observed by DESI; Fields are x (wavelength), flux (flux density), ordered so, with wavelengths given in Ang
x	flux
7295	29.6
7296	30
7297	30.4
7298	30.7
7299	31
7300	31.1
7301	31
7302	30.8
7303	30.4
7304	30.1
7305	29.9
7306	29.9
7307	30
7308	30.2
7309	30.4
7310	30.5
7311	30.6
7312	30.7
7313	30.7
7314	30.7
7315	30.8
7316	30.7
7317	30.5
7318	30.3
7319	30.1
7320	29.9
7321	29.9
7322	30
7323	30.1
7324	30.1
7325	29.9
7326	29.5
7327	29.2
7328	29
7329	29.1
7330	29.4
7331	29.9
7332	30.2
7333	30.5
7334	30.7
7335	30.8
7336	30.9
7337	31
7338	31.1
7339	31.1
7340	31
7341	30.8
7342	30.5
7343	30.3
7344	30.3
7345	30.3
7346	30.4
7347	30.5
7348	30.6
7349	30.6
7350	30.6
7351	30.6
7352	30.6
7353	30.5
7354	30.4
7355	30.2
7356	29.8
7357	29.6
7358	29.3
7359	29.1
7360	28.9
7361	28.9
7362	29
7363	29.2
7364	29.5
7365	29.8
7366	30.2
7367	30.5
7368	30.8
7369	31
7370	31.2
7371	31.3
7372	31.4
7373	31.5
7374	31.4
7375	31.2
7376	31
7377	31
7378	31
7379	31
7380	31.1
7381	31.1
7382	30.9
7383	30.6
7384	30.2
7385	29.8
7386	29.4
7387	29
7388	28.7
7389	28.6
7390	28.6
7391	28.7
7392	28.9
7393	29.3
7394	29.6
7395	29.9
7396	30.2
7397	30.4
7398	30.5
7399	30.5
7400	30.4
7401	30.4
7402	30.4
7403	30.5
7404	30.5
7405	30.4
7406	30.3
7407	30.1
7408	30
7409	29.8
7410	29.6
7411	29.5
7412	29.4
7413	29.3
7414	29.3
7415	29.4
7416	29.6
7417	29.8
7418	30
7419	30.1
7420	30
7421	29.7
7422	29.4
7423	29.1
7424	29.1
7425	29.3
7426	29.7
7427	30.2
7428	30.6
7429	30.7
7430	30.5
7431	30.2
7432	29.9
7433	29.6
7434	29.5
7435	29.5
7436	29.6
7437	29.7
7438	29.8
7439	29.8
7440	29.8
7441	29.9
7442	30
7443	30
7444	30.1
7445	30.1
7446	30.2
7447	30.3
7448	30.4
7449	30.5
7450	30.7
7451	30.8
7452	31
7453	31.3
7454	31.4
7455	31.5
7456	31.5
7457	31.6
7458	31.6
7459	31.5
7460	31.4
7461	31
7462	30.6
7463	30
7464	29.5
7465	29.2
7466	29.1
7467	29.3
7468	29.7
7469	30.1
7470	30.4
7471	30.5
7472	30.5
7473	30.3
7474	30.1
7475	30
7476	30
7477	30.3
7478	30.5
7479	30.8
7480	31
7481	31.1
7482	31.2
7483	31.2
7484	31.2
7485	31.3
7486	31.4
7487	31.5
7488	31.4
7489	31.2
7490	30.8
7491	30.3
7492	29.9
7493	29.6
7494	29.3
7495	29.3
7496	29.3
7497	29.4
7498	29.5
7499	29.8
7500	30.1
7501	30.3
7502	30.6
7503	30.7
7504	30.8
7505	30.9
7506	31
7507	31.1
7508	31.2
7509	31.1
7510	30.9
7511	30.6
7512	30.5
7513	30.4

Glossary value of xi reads 7394 Ang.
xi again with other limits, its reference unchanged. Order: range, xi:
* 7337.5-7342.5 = 7342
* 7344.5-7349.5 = 7349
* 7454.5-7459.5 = 7459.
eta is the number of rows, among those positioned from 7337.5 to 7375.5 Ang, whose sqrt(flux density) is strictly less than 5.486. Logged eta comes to 10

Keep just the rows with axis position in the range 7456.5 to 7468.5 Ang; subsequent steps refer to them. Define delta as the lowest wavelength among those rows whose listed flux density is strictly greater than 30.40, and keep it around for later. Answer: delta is 7457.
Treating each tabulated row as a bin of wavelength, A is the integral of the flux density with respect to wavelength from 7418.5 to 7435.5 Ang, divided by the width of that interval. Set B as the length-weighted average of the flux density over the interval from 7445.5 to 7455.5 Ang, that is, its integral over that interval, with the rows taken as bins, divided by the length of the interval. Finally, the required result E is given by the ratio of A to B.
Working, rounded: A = 29.8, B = 30.8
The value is 0.97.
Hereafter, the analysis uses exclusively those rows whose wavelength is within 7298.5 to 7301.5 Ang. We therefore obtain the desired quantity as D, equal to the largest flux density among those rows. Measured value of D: 31.1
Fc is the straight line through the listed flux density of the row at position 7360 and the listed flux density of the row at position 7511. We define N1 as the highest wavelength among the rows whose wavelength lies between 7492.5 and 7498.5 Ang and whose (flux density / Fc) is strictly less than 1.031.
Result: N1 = 7498 Ang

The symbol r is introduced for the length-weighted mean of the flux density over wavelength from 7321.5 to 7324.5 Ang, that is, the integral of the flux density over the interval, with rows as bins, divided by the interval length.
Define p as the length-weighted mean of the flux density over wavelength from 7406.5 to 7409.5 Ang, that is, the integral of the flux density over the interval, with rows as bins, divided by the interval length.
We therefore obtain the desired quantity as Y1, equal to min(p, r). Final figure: 29.97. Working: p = 30.0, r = 30.1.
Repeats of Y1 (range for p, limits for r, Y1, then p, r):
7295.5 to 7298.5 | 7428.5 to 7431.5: 30.37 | 30.4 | 30.5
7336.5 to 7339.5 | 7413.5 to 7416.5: 29.43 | 31.1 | 29.4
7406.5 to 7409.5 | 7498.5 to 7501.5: 29.97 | 30.0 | 30.1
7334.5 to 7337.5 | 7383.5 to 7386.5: 29.80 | 30.9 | 29.8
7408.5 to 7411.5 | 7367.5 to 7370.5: 29.63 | 29.6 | 31.0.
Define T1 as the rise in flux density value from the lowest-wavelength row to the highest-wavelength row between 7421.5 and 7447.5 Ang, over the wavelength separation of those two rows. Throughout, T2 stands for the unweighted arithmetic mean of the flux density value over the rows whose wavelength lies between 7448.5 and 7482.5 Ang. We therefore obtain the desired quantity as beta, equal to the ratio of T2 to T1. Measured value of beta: 850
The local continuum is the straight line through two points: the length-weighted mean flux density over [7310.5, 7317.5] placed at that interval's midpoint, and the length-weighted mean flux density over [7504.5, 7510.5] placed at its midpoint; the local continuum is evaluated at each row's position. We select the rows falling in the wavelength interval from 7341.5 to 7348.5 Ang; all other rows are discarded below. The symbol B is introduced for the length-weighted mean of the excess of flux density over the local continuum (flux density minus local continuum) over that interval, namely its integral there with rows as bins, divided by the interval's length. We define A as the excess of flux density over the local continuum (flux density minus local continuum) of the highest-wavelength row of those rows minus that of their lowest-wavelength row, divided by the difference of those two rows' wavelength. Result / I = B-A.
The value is -0.3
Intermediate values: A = 0.01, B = -0.3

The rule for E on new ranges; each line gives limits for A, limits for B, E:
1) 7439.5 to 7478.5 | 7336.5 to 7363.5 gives 1.01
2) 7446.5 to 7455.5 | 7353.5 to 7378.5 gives 1.02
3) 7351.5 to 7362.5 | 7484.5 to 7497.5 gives 0.98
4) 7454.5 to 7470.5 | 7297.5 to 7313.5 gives 1.00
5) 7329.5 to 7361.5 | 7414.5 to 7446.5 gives 1.02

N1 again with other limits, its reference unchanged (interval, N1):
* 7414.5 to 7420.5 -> 7420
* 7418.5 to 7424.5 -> 7424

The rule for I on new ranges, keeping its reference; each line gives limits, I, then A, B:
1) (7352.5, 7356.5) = -0.3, -0.24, -0.5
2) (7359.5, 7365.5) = -1.7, 0.18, -1.5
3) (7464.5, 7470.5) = -1.6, 0.24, -1.3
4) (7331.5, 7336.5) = -0.3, 0.17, -0.1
